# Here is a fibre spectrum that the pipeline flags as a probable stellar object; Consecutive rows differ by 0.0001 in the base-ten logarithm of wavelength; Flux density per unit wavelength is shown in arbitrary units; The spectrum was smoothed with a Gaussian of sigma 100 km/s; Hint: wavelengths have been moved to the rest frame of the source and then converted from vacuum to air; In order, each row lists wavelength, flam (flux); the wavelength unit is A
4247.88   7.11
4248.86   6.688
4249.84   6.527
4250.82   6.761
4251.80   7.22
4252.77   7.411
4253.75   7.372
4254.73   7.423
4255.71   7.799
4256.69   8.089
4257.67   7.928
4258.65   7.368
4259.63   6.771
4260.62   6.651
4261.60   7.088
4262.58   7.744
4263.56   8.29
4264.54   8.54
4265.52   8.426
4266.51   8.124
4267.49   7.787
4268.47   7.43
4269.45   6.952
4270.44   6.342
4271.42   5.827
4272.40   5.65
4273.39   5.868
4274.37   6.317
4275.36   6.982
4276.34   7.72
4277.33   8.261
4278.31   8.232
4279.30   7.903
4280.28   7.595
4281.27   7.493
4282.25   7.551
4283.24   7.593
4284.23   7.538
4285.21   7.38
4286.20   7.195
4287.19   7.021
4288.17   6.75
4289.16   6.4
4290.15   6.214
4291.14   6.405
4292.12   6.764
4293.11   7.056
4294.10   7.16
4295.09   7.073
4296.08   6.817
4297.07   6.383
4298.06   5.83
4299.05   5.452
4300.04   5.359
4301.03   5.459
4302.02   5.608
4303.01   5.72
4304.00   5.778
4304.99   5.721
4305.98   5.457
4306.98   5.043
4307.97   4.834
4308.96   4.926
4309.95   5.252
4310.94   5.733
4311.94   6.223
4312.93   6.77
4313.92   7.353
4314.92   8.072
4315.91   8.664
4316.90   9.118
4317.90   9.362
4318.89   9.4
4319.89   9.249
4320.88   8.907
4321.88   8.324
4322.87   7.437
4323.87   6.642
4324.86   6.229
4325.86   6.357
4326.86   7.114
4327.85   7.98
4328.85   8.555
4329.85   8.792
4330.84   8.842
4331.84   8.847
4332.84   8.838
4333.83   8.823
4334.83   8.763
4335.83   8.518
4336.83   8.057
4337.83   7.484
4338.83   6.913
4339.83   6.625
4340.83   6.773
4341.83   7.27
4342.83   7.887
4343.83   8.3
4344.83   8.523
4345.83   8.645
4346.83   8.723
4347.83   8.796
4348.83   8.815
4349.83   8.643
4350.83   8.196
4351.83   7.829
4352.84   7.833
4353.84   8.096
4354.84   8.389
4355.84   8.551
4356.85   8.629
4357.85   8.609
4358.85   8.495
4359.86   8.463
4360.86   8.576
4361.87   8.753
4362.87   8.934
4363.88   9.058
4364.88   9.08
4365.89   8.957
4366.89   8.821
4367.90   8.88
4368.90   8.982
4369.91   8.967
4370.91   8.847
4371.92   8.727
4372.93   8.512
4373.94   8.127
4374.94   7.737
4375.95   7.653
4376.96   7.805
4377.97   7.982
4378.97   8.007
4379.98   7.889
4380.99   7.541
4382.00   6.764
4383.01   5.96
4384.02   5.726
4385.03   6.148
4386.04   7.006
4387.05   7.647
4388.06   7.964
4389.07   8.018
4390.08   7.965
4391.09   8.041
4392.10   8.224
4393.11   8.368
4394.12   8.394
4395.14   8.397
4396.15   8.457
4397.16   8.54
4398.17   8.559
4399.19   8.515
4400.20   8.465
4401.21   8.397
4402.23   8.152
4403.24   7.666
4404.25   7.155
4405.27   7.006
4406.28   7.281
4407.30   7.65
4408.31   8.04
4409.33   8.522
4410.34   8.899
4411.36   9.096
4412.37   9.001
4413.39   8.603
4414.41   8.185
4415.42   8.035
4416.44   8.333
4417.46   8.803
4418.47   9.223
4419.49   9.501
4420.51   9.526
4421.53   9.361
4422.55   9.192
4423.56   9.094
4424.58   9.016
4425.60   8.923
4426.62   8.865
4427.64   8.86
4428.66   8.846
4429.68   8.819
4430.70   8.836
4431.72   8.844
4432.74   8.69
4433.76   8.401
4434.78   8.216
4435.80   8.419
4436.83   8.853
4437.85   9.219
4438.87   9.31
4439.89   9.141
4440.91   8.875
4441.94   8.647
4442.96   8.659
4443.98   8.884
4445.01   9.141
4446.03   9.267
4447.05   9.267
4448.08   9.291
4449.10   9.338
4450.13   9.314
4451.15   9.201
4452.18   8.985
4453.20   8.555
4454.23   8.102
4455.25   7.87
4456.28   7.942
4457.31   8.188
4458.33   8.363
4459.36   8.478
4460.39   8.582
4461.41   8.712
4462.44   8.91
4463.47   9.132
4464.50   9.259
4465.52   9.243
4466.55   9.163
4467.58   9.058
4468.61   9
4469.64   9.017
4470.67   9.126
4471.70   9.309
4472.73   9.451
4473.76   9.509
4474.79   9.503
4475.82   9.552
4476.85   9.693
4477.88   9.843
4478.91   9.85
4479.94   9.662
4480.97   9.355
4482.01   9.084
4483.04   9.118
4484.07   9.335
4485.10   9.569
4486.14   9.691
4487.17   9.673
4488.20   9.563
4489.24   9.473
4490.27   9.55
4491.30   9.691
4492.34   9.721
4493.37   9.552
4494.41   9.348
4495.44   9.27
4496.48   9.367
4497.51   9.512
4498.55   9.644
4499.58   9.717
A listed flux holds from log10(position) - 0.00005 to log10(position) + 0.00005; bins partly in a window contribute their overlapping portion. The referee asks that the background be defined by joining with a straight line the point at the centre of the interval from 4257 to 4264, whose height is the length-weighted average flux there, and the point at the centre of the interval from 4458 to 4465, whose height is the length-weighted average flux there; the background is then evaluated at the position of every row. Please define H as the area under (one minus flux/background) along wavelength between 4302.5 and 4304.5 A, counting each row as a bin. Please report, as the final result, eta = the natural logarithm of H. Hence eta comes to -0.7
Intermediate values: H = 0.5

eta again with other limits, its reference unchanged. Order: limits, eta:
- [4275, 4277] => -4.0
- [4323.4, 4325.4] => -1.0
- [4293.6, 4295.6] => -2.0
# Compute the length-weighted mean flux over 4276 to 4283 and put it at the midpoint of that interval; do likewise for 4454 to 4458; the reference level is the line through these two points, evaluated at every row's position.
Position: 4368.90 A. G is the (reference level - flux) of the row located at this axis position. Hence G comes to -1.1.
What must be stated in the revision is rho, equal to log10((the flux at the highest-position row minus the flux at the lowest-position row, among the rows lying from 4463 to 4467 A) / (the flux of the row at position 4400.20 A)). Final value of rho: -2.44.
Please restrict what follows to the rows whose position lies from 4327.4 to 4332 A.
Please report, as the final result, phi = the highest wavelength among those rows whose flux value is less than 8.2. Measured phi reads 4327.85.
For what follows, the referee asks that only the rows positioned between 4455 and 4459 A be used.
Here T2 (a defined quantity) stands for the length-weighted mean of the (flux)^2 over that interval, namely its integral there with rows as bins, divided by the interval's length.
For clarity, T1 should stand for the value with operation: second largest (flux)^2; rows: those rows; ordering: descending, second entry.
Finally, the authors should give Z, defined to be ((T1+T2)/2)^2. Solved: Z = 4419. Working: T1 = 67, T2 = 66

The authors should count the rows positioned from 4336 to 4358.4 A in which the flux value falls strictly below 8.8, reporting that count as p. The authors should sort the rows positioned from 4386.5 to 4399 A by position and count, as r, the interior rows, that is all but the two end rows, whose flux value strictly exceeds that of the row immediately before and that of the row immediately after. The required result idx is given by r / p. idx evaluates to 0.05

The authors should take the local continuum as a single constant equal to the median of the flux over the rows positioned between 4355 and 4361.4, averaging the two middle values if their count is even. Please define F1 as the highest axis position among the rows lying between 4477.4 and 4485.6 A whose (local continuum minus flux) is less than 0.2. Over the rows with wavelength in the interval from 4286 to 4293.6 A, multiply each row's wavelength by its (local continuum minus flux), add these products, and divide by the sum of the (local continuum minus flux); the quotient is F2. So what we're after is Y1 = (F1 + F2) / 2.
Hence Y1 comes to 4387.4 A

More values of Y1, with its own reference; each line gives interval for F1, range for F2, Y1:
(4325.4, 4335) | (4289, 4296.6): 4313.6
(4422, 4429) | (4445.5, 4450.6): 4438.4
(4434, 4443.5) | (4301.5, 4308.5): 4374.1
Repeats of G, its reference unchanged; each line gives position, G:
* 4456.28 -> 0.1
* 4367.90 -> -1.0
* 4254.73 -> 0.4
